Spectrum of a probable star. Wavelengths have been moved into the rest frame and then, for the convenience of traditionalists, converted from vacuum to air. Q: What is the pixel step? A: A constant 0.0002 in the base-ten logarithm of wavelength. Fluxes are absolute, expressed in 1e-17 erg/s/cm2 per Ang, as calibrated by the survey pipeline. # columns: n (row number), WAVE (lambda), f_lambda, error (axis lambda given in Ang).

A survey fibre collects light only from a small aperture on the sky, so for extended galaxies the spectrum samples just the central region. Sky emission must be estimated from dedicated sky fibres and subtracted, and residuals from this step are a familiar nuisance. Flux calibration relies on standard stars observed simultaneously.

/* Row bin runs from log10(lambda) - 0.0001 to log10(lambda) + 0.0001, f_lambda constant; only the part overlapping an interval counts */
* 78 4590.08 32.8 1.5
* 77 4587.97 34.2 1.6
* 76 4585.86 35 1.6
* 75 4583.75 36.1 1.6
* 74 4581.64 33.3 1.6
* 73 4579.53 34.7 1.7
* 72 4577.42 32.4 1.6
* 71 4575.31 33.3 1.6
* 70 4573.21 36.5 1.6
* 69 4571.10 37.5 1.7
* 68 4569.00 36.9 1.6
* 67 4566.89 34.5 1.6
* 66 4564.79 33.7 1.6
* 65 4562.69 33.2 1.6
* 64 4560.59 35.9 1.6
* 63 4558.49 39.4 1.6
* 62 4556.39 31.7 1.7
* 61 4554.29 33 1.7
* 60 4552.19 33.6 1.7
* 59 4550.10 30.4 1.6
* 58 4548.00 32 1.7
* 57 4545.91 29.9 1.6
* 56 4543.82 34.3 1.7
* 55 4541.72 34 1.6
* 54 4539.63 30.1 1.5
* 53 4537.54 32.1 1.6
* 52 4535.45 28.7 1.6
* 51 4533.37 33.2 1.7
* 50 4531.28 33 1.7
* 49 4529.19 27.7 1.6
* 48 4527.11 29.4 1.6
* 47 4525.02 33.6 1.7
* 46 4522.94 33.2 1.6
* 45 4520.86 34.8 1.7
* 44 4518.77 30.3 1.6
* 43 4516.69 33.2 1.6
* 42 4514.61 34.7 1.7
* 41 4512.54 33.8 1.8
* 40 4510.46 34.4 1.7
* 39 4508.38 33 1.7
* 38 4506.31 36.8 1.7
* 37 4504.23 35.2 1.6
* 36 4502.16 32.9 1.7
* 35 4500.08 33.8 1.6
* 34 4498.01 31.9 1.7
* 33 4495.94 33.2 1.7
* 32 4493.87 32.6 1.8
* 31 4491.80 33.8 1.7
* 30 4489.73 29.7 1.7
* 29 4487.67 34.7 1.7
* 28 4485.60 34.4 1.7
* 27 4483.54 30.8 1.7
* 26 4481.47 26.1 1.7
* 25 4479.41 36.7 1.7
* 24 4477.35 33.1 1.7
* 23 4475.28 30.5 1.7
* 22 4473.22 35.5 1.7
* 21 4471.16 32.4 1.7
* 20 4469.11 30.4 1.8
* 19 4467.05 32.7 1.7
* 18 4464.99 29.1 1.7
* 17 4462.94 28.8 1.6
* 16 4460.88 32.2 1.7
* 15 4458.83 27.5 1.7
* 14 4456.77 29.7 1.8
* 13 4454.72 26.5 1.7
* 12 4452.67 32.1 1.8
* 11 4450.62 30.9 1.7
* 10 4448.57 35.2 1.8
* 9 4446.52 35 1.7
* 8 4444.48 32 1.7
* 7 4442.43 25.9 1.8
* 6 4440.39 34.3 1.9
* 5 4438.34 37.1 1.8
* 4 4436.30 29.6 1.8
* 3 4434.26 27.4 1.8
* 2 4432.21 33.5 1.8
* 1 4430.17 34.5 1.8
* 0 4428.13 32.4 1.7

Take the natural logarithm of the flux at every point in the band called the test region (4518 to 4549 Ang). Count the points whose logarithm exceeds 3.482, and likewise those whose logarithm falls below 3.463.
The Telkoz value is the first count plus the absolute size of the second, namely 13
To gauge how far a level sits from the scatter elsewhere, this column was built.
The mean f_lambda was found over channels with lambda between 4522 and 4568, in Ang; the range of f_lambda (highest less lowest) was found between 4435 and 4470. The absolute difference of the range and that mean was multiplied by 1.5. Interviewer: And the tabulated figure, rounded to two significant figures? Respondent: 32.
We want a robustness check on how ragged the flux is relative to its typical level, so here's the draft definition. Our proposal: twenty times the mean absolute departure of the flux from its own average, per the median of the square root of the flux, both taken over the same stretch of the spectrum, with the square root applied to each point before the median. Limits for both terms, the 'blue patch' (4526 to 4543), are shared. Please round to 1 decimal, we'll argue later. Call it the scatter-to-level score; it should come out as 7.4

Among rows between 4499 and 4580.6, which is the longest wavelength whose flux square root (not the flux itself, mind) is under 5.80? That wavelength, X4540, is 4577.42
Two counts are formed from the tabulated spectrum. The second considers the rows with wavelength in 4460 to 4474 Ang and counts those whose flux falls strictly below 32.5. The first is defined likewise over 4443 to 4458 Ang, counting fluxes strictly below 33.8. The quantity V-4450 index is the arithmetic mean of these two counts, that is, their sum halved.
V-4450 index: 5.00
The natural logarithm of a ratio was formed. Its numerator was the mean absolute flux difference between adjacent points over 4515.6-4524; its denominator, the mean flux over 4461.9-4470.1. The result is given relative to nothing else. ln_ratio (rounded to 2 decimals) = -2.31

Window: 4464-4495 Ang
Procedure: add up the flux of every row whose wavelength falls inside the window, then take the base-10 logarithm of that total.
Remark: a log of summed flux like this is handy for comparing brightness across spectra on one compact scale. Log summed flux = 2.68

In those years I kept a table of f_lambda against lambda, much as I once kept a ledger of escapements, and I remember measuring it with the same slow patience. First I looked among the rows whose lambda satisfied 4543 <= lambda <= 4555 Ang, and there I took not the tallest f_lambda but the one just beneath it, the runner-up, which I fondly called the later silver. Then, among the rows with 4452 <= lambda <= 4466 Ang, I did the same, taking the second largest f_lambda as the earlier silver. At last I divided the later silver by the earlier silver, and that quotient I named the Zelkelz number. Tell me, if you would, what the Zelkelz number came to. 1.05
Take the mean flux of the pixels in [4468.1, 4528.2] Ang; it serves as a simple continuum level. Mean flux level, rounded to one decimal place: 32.9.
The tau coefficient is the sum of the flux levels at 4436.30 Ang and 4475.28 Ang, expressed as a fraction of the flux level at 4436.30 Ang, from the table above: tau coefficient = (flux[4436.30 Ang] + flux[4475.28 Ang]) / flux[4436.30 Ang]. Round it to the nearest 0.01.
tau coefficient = 2.03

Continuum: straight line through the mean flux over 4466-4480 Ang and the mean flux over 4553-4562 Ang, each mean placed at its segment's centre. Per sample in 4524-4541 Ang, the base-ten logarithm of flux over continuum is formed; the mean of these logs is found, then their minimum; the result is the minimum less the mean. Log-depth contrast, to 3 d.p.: -0.047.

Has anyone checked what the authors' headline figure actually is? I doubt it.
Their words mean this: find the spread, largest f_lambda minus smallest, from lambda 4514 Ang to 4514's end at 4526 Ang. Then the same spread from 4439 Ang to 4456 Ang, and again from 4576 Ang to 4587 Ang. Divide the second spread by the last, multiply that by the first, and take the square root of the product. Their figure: 3.4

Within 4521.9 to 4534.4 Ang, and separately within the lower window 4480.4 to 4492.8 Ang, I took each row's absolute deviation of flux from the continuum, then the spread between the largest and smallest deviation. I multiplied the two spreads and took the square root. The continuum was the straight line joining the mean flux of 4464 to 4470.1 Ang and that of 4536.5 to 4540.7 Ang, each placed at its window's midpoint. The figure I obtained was 2.8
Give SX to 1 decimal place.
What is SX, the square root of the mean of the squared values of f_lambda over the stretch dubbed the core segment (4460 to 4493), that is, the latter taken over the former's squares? 32.0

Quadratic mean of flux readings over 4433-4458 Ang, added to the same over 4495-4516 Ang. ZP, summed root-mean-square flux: 65.5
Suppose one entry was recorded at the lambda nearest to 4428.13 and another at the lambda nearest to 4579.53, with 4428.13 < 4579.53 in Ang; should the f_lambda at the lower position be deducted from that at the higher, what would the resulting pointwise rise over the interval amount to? 2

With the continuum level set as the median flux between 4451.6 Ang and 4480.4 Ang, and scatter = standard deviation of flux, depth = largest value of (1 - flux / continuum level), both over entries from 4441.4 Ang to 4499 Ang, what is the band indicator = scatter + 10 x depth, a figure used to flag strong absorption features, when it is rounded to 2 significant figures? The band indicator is 4.6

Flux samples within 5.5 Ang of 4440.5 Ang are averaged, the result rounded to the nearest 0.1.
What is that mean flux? 31.8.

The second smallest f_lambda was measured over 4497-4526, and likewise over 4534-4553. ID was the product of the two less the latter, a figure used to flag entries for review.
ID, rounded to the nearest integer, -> 924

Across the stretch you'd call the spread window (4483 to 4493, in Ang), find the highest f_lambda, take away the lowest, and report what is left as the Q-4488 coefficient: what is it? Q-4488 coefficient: 5.0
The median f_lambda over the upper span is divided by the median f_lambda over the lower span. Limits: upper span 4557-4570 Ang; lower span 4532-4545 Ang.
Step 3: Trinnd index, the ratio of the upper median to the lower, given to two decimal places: 1.08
